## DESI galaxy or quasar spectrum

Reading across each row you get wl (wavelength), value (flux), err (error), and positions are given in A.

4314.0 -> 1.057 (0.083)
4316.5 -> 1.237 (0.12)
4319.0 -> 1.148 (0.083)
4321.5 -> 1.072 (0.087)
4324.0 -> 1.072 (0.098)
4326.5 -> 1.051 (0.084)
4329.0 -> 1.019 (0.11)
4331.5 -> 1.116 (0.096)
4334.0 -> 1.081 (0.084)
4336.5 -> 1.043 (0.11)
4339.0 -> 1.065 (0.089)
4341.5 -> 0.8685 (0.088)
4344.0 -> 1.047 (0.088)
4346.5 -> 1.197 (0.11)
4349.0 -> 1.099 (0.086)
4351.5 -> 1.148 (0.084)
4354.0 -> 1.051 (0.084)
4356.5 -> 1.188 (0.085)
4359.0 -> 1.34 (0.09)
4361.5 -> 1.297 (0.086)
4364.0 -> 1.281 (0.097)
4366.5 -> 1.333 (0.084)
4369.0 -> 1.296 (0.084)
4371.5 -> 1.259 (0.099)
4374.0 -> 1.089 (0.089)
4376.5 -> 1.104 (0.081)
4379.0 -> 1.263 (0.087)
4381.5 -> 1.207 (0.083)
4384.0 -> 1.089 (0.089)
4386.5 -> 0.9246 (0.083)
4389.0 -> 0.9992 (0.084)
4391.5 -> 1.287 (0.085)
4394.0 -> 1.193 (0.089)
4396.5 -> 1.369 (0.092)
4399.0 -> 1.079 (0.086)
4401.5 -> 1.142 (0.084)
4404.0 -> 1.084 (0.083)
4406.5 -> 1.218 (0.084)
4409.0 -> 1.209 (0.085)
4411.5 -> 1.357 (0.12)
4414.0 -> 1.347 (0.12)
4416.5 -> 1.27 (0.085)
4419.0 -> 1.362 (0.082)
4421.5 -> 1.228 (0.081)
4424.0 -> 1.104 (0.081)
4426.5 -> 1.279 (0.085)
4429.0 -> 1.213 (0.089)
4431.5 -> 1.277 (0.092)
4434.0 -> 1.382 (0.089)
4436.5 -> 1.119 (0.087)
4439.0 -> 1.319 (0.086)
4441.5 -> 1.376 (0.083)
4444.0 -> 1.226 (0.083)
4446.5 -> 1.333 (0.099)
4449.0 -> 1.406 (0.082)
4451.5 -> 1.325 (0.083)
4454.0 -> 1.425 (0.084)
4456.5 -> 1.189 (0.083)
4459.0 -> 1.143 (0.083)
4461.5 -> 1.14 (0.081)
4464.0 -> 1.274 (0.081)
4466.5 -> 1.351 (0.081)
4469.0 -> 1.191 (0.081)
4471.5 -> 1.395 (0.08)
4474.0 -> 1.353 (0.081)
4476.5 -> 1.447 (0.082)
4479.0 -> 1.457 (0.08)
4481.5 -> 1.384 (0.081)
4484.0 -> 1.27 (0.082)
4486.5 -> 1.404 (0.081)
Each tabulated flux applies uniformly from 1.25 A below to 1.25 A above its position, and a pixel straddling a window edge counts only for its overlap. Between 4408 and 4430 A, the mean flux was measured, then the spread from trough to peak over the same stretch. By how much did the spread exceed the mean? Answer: -1.01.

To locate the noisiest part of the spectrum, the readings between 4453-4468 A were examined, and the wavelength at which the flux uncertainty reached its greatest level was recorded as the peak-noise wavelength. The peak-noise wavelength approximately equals 4454.0 A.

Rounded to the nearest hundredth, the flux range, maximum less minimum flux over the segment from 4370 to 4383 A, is 0.17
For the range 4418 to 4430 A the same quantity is 0.26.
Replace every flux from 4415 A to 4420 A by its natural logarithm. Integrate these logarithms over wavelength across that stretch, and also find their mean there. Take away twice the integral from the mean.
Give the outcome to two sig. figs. -2.5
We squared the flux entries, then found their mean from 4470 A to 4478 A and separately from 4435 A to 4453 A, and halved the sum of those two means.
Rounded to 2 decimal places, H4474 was 1.83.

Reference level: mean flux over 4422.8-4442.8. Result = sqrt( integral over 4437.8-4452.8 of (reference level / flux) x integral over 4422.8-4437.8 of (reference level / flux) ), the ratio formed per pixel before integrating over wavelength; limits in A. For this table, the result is 15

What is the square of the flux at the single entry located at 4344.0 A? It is 1.10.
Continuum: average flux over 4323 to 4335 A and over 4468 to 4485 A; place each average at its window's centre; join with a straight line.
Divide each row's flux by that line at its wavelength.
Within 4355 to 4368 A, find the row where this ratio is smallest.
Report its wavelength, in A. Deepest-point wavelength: 4356.5 A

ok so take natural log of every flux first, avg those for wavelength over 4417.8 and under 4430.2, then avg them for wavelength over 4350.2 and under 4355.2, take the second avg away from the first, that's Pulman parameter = 0.12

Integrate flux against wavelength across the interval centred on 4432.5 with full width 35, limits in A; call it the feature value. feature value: 45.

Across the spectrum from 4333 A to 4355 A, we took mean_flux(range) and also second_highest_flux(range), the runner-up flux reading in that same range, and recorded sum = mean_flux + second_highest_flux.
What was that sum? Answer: 2.21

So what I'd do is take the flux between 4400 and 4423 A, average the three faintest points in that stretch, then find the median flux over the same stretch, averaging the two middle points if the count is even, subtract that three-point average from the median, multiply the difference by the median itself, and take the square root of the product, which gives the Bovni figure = 0.32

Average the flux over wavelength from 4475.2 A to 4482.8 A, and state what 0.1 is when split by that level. 0.070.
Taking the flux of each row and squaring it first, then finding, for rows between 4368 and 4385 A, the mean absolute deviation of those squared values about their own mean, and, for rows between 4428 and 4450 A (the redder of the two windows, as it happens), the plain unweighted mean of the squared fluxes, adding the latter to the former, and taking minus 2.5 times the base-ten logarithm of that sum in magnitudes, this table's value -0.68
